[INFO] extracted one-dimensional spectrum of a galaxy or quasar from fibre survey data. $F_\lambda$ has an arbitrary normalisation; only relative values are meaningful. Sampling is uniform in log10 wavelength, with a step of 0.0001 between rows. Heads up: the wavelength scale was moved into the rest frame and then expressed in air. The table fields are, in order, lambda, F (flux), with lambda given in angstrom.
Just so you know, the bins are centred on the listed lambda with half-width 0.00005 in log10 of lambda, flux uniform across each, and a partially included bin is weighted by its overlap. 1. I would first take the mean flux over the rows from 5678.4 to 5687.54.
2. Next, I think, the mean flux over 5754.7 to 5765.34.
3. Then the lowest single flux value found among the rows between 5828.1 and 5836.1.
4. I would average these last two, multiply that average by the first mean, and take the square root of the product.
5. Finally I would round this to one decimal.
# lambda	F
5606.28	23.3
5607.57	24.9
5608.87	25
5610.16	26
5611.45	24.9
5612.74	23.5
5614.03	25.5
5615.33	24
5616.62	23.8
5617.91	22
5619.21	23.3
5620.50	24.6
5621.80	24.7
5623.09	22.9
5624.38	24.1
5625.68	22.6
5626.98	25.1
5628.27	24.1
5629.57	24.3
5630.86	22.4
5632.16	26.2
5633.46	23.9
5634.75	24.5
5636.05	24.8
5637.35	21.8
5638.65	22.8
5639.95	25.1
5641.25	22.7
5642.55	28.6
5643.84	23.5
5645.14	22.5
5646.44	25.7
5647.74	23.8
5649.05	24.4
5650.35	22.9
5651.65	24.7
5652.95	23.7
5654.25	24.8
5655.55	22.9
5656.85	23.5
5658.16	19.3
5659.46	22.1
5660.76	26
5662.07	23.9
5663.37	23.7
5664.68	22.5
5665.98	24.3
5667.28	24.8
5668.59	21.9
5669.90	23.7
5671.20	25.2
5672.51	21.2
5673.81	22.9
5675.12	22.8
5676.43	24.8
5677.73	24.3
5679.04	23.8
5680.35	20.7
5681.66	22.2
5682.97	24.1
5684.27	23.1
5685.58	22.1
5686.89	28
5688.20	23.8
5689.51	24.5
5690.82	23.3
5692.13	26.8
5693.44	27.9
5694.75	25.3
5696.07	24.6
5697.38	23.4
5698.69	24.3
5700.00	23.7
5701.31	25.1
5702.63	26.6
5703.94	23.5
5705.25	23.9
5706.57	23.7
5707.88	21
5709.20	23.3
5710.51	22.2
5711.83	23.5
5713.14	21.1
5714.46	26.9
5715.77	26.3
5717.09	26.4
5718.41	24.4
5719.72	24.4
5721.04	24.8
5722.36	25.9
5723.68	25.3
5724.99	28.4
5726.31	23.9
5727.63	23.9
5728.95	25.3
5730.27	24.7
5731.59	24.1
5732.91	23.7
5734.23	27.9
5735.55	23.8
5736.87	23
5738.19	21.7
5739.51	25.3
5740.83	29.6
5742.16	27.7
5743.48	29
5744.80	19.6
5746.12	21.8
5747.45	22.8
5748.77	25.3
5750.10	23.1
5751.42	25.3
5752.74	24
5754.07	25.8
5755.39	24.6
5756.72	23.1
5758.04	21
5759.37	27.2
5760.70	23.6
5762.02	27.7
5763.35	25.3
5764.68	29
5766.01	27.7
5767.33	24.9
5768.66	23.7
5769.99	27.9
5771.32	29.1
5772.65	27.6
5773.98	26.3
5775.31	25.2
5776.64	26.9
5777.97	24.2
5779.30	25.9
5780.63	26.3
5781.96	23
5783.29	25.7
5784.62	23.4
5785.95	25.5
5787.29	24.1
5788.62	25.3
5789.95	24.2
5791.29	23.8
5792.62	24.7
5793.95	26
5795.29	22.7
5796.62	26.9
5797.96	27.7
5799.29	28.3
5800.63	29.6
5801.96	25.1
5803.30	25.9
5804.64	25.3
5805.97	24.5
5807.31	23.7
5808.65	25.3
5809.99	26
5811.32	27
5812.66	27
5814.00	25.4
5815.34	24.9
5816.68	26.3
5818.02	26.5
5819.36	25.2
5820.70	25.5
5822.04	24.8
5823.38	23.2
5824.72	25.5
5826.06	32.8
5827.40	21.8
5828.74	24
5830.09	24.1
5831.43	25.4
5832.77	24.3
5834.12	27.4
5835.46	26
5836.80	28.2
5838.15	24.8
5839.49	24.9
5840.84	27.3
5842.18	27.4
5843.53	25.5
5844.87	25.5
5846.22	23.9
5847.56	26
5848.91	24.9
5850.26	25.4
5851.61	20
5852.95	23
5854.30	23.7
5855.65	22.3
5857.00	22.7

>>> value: 24.0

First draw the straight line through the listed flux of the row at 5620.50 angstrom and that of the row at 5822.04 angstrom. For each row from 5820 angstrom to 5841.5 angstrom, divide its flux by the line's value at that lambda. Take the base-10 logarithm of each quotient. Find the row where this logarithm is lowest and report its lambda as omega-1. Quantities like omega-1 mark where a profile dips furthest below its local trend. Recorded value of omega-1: 5827.40 angstrom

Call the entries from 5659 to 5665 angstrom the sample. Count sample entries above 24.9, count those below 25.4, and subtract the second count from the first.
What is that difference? -3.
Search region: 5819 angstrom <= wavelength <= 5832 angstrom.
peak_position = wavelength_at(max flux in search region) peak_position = 5826.06 angstrom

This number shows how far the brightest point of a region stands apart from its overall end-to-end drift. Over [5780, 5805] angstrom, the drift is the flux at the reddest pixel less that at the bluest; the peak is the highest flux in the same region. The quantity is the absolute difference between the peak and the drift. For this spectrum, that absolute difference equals 30.6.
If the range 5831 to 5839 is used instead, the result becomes 28.8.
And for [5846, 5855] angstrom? 26.2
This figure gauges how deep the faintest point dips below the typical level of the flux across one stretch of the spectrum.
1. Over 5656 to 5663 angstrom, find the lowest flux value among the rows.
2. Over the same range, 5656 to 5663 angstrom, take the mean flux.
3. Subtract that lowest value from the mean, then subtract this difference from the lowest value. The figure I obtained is 15.6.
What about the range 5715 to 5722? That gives 23.5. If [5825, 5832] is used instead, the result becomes 18.0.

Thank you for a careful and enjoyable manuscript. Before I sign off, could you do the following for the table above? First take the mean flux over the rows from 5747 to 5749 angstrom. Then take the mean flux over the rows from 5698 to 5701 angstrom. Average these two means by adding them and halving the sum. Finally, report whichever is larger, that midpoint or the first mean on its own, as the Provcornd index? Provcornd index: 24.1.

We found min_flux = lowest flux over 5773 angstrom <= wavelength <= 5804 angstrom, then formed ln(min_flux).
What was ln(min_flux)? 3.12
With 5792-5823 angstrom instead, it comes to 3.12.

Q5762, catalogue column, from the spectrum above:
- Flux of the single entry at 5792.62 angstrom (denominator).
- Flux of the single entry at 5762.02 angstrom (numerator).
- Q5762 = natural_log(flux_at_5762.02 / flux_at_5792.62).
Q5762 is 0.11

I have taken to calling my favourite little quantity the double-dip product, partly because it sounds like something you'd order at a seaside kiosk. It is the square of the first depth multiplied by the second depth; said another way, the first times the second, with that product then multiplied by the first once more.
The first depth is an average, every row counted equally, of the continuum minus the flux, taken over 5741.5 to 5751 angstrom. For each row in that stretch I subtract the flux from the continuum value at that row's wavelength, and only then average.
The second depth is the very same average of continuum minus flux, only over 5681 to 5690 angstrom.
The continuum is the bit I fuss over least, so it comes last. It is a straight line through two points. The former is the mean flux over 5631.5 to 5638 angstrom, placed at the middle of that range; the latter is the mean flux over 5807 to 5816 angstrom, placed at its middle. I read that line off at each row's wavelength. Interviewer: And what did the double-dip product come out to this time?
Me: 0.6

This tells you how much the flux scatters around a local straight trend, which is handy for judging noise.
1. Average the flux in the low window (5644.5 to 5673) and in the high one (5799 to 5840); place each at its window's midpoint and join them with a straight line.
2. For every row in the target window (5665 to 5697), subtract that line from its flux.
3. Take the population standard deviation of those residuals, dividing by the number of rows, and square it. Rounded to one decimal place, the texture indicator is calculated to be 3.1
